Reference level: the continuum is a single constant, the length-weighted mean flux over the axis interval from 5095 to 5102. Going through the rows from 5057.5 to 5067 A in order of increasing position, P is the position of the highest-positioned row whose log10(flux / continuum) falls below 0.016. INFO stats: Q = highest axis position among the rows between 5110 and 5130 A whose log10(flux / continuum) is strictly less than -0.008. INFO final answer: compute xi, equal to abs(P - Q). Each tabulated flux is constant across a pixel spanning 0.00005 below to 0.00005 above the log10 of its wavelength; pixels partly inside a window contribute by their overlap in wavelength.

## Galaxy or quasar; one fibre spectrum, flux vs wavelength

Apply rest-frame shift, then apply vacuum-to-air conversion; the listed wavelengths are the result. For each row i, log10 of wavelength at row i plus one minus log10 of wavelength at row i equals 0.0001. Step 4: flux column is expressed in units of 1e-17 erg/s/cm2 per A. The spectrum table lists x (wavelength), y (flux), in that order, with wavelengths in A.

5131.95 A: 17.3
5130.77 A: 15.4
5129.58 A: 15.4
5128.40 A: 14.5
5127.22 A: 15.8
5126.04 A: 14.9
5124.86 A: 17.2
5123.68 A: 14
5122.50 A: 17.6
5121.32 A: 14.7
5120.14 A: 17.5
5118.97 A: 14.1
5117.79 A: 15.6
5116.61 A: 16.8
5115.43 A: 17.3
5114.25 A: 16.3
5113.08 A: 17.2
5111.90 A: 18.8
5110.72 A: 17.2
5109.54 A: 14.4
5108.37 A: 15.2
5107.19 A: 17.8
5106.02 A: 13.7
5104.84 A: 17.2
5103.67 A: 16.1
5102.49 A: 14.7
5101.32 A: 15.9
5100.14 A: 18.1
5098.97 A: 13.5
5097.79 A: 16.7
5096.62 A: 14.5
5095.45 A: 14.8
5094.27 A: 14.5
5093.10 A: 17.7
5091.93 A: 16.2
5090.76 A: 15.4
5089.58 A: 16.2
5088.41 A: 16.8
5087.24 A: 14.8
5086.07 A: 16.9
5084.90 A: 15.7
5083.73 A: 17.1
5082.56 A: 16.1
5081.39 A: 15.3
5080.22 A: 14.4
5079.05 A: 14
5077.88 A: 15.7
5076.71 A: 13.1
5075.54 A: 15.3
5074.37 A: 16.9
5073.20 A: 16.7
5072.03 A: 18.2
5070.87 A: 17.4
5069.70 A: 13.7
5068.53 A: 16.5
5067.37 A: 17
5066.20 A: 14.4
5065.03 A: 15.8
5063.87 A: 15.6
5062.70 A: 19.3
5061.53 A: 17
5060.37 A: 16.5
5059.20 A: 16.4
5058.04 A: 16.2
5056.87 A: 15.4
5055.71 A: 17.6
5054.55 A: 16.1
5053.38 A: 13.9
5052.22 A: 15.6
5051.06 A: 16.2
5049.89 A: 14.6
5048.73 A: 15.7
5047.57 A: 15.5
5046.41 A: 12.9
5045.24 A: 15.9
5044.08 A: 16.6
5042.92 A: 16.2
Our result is 62.2 A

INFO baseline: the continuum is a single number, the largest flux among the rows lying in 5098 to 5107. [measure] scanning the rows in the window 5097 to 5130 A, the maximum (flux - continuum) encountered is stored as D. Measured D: 0.7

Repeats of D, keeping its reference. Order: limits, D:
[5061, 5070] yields 1.2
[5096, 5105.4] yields 0.0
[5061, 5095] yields 1.2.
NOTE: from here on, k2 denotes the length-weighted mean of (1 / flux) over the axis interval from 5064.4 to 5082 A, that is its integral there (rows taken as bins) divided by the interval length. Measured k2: 0.0645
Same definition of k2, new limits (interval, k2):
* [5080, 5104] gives 0.0636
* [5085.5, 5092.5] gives 0.0624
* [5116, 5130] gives 0.0642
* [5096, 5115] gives 0.0628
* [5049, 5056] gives 0.0645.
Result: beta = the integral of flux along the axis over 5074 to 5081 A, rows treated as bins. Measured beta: 104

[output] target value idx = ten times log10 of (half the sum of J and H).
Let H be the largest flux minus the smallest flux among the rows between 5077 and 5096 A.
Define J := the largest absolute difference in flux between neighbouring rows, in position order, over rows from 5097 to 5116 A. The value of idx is 6.2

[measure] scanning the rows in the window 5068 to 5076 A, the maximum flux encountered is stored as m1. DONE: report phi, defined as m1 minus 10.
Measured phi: 8.2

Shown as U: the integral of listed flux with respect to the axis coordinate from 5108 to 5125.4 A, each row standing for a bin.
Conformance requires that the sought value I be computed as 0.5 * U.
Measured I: 141.6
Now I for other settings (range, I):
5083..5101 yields 143.3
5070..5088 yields 142.4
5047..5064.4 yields 140.1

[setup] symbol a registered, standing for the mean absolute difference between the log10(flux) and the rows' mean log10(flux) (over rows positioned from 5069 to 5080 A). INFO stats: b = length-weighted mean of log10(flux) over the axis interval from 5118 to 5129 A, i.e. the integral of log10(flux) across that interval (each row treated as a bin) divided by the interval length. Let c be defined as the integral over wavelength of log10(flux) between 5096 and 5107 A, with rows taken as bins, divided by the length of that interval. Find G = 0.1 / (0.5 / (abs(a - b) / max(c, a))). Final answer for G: 0.193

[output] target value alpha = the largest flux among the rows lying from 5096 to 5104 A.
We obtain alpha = 18.1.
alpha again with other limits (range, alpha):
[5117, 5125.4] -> 17.6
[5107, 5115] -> 18.8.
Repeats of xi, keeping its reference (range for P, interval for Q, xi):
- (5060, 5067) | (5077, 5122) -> 55.1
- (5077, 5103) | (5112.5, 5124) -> 21.2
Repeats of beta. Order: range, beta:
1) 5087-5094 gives 113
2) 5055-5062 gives 116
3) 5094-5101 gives 108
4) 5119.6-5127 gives 118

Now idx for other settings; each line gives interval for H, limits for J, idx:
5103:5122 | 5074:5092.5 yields 5.9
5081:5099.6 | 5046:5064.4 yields 6.0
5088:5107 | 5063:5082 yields 6.2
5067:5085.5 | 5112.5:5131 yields 6.4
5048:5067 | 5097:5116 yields 7.0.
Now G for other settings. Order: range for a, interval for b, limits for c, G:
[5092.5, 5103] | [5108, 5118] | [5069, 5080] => 0.198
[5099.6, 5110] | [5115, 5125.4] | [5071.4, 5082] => 0.197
